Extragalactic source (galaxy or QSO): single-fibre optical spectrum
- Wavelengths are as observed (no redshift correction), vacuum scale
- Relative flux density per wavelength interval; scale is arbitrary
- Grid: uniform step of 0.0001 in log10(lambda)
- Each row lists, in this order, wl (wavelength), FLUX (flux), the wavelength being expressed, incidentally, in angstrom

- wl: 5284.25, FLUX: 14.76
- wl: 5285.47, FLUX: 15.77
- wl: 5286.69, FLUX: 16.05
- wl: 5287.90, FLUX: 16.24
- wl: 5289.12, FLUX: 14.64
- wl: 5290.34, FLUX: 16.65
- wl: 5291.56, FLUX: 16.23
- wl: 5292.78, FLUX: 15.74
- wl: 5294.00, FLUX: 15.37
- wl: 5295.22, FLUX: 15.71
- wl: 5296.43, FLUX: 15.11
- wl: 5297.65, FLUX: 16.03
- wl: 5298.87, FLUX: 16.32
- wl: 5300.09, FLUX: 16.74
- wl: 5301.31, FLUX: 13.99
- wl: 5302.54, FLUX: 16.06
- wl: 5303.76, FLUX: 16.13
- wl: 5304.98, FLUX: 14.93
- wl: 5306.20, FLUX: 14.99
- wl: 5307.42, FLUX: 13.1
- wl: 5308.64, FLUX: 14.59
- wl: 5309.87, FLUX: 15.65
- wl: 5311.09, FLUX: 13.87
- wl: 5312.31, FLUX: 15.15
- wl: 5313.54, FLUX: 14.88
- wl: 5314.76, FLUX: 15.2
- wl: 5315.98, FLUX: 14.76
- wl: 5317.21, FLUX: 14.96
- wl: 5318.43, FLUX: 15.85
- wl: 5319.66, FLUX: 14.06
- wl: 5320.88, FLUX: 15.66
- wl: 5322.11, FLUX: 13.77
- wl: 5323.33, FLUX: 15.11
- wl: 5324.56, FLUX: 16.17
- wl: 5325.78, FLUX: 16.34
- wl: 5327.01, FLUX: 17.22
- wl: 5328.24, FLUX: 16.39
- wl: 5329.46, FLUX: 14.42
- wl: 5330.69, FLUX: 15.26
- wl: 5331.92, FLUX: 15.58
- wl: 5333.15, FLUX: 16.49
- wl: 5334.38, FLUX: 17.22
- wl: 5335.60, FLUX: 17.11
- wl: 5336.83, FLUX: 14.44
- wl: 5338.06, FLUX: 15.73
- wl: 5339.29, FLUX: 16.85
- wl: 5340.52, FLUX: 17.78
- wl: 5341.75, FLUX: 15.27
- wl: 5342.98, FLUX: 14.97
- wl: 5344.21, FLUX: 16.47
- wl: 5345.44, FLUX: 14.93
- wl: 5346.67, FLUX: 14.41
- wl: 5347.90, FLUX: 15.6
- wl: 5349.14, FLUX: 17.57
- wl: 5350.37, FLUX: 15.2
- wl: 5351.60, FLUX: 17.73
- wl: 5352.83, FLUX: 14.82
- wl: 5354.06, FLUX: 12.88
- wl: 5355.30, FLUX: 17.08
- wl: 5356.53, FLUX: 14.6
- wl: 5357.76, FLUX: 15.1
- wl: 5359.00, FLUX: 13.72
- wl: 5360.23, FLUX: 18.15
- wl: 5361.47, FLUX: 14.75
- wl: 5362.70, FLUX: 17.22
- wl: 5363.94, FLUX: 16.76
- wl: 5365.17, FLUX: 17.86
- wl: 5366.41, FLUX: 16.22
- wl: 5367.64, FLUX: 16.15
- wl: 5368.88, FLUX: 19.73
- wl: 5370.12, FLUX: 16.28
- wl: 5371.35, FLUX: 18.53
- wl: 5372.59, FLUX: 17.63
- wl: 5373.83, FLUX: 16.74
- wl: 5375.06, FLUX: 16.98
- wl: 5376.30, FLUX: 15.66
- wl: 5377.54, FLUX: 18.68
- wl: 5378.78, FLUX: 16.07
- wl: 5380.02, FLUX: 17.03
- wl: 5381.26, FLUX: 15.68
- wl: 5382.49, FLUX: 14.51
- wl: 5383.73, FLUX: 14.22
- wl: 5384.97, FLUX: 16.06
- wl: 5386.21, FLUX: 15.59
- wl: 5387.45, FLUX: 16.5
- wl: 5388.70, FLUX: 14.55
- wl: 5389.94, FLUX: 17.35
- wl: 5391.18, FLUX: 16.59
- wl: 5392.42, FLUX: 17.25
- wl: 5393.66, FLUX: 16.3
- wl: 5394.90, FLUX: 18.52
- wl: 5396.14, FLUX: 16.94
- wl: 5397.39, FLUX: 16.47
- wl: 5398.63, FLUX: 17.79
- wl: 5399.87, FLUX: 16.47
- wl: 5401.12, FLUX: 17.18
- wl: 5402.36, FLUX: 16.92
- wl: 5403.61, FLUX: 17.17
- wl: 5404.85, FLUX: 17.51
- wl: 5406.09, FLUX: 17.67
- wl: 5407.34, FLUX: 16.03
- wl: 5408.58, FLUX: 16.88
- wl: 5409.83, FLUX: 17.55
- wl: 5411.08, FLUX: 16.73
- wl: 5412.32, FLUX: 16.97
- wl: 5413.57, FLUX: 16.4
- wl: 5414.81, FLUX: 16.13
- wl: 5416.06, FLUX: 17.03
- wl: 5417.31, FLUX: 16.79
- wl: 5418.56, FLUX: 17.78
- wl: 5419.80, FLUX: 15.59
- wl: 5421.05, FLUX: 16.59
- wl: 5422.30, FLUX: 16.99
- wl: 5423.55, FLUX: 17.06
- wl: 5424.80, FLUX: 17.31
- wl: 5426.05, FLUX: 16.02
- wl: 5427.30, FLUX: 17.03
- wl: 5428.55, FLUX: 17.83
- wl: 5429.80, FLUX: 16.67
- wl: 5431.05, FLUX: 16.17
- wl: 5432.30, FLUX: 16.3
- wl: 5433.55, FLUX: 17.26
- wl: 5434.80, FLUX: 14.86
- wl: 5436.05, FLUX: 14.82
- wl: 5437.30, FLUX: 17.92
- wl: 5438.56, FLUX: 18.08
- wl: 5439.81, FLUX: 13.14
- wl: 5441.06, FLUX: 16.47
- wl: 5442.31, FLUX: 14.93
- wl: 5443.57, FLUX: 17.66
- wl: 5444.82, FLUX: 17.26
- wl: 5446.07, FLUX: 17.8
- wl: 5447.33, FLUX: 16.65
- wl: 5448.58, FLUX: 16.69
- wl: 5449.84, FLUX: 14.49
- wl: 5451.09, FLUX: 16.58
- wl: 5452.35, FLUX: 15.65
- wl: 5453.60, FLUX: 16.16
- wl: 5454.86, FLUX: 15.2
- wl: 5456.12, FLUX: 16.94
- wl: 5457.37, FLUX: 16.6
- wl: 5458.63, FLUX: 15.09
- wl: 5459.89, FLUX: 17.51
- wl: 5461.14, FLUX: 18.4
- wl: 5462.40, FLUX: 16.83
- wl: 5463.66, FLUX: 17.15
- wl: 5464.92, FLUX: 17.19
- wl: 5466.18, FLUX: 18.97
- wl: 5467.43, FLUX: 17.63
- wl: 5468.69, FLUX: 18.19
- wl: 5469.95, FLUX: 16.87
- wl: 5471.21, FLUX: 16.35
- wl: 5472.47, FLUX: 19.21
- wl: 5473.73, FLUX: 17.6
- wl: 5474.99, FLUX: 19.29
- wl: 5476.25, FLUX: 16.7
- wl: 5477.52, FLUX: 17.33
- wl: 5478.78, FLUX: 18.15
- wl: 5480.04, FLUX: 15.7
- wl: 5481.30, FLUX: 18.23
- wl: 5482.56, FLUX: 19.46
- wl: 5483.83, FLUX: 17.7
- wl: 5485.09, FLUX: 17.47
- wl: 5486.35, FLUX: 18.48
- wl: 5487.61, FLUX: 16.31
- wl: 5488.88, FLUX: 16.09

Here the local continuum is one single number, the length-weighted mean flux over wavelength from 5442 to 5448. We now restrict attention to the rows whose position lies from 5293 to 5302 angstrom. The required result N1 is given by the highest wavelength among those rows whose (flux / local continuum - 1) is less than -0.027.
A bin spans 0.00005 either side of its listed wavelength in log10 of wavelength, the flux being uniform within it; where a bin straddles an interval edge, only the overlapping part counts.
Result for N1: 5301.31 angstrom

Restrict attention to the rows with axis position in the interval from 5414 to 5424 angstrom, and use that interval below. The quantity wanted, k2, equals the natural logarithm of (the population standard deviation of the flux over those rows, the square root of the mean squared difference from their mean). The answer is -0.5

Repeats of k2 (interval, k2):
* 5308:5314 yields -0.5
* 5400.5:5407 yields -1.3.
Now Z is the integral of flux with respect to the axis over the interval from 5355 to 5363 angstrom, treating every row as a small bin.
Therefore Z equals 126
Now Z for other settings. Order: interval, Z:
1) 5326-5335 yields 145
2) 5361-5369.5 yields 144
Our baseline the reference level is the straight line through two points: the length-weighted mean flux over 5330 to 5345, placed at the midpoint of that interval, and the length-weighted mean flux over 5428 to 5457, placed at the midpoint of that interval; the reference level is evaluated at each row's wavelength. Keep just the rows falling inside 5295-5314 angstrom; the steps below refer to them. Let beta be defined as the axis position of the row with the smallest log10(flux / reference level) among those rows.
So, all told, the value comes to 5307.42 angstrom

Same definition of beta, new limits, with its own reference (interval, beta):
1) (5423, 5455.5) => 5439.81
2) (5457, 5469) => 5458.63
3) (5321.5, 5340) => 5322.11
